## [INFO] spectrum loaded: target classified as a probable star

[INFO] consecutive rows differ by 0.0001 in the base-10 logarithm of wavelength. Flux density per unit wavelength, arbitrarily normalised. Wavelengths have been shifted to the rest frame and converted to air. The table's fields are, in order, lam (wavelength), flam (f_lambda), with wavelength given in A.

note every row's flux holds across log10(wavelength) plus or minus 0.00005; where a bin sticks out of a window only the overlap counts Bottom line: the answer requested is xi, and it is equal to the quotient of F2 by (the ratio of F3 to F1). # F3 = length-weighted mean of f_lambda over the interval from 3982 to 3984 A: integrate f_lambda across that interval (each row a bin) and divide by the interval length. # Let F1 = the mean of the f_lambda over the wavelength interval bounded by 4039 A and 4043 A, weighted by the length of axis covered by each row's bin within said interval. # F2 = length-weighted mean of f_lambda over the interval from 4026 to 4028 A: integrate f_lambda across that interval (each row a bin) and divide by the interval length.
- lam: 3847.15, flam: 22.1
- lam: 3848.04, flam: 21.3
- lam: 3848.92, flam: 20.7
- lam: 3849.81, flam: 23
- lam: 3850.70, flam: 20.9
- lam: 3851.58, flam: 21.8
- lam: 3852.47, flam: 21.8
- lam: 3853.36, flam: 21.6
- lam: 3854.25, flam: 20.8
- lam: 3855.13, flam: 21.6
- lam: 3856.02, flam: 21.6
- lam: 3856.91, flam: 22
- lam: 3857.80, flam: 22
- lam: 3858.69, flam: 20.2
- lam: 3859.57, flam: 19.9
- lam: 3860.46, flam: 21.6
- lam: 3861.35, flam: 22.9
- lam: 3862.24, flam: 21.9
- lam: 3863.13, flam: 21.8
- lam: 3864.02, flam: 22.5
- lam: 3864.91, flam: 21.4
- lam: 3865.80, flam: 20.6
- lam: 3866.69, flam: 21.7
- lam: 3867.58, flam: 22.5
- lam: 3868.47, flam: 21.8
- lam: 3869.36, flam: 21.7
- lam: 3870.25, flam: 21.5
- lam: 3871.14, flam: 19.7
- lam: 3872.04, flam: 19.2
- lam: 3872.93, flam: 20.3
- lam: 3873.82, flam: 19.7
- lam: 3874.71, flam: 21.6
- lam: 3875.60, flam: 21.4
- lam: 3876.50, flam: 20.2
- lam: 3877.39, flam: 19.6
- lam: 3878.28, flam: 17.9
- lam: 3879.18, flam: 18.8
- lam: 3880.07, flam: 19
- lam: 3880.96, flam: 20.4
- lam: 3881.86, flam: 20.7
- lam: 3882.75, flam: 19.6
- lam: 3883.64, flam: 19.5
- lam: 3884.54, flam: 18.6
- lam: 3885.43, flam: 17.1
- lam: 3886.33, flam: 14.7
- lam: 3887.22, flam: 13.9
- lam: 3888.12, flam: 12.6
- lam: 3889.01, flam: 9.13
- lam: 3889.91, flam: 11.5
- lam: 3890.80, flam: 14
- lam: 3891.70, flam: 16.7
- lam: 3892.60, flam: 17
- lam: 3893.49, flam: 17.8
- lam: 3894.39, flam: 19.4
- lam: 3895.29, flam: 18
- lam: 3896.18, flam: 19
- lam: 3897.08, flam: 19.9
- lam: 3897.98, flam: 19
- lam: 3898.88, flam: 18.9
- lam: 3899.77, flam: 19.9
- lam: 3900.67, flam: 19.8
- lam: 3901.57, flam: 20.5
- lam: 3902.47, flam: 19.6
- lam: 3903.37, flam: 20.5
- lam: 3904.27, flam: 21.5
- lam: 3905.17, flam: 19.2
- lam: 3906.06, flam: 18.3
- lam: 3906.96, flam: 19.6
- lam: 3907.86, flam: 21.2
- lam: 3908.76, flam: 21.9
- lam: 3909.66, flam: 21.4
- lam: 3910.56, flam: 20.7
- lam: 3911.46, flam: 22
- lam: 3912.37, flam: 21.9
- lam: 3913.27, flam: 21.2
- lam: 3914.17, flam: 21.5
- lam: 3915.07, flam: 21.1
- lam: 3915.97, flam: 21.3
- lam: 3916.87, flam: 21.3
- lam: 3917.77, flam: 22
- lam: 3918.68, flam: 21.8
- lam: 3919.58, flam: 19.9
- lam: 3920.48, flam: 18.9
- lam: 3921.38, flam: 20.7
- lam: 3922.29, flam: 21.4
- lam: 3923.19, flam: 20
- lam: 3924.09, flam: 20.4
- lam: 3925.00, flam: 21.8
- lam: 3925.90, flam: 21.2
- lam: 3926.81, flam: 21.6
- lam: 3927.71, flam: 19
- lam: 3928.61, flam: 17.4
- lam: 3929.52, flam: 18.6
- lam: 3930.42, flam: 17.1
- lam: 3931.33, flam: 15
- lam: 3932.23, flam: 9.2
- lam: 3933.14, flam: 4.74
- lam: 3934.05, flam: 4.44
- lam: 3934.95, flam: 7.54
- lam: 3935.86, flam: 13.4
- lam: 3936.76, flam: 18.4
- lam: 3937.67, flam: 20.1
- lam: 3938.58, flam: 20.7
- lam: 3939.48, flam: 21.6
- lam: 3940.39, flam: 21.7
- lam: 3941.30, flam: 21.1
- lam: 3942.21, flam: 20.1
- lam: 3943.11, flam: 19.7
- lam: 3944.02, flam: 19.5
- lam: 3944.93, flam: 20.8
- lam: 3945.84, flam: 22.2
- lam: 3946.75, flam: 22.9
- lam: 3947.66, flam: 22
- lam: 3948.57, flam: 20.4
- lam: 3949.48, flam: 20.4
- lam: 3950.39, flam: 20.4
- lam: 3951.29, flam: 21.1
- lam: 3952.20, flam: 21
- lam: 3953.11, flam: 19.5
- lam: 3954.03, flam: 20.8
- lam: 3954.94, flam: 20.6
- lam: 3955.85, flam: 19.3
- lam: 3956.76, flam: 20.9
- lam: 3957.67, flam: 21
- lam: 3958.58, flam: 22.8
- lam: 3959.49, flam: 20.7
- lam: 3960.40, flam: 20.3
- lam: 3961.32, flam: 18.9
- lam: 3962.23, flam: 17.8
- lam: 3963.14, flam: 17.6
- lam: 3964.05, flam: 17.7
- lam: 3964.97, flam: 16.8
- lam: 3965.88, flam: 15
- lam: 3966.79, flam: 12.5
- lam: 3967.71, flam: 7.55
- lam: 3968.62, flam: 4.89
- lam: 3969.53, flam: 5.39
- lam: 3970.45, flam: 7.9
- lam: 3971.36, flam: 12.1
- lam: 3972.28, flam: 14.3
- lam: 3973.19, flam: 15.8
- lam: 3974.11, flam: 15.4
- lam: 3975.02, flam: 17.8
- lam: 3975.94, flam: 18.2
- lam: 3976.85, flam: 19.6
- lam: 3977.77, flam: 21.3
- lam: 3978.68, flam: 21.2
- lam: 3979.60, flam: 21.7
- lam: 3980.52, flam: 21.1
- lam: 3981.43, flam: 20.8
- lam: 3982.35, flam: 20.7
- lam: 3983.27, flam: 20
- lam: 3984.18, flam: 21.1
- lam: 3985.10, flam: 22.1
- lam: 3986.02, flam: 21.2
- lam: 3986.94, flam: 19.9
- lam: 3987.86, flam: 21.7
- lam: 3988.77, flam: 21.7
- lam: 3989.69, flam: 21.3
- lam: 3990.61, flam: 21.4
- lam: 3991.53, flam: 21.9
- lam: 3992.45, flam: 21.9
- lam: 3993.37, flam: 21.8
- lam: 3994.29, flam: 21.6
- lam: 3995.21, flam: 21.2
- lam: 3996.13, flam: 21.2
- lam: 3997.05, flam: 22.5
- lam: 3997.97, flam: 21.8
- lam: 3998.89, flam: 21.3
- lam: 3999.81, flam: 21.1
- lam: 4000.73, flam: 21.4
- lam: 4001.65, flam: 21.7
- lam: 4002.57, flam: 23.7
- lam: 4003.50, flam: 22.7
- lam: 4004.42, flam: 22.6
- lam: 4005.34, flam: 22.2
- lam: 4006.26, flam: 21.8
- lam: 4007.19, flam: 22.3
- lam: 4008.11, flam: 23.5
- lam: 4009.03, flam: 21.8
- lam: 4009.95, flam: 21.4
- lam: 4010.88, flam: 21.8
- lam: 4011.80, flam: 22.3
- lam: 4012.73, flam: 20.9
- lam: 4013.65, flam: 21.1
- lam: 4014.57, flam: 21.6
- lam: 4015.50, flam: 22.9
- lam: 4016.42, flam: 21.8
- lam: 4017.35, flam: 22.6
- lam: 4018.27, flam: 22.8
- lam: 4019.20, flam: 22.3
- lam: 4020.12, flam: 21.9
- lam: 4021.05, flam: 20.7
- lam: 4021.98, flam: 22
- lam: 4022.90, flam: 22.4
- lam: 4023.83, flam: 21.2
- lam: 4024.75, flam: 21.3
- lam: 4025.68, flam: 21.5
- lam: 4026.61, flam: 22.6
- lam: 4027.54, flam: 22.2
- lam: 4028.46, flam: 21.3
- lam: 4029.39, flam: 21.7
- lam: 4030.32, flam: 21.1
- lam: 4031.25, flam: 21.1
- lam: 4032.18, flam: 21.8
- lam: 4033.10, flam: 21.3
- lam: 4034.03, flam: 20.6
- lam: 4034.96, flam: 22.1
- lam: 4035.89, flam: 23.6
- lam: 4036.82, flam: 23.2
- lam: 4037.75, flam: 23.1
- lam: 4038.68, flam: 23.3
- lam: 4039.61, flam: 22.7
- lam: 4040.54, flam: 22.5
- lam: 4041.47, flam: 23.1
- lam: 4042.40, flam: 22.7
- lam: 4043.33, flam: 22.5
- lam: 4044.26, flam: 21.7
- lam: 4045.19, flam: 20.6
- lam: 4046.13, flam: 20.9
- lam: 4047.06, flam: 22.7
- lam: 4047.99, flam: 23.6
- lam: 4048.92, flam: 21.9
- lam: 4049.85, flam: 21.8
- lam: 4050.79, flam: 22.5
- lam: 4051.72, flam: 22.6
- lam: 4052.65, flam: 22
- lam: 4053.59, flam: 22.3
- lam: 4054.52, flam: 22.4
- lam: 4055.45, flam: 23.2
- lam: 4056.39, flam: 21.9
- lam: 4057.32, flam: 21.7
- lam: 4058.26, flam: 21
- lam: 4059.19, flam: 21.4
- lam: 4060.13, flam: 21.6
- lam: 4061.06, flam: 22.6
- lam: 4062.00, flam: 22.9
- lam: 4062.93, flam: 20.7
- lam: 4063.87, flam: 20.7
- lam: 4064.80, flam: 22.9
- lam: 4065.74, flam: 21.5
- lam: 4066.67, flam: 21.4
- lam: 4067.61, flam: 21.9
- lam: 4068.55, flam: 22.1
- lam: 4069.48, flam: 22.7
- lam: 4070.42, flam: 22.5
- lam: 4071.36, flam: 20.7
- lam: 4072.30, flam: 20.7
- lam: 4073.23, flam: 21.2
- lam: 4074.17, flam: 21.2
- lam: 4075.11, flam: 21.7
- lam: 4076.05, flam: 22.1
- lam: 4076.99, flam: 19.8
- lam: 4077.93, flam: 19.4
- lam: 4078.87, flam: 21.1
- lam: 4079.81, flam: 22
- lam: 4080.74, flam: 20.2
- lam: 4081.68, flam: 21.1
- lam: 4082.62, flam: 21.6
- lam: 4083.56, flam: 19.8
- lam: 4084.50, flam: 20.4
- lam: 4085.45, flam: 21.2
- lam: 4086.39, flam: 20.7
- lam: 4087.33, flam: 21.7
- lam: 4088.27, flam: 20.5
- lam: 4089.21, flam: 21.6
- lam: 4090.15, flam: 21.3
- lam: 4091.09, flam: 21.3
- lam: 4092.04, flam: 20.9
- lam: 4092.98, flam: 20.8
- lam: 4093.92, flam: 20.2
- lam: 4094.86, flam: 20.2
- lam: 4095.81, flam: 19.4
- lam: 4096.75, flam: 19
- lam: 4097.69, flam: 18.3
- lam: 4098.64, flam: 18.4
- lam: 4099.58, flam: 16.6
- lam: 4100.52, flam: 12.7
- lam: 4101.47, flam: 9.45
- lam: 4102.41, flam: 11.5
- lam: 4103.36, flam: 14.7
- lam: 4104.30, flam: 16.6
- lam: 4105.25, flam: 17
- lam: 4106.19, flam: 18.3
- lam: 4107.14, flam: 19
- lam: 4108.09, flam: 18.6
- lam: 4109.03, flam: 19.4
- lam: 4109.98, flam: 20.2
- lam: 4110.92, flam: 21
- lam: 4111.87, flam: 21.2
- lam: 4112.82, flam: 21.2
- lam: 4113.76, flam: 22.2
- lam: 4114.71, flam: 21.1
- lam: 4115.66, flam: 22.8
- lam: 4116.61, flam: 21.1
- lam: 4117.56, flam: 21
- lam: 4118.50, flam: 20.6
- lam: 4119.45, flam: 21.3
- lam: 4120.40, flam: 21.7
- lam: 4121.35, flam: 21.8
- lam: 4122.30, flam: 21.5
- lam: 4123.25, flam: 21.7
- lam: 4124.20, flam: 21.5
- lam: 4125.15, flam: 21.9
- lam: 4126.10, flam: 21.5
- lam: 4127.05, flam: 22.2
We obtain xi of 25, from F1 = 22.8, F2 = 22.3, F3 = 20.5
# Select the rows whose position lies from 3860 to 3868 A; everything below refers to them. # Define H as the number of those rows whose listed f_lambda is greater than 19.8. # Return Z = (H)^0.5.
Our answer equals 3.0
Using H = 9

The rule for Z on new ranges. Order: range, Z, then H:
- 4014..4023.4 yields 3.2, 10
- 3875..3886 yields 2.0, 4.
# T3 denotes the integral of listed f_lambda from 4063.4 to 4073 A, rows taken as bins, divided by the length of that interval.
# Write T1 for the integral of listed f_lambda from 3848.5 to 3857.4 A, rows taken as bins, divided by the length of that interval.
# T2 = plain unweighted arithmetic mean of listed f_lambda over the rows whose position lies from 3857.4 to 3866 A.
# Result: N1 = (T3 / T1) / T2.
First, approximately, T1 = 21.6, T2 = 21.5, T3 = 21.7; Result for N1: 0.047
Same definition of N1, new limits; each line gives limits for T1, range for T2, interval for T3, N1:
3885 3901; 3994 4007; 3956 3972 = 0.042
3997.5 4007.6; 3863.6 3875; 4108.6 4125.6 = 0.046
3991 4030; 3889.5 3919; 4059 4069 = 0.051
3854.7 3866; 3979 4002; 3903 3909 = 0.044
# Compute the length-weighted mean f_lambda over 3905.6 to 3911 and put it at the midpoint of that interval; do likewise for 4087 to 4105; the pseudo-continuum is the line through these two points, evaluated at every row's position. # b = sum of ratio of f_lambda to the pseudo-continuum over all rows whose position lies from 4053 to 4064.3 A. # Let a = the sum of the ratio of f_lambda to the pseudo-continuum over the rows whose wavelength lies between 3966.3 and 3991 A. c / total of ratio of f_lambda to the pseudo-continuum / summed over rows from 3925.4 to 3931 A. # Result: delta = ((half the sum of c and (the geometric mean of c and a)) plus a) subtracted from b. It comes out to -18.4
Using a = 23.9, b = 14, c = 6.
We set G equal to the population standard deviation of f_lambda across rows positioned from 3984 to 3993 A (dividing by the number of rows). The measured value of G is 0.6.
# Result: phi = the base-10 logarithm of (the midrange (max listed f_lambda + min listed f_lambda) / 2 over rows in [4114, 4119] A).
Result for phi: 1.34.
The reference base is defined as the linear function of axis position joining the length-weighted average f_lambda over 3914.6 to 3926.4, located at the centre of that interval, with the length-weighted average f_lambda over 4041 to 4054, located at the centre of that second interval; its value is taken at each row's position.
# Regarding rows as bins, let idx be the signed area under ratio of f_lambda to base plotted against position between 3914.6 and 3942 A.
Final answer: 24 A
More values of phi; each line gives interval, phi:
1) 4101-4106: 1.12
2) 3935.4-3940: 1.24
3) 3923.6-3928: 1.31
